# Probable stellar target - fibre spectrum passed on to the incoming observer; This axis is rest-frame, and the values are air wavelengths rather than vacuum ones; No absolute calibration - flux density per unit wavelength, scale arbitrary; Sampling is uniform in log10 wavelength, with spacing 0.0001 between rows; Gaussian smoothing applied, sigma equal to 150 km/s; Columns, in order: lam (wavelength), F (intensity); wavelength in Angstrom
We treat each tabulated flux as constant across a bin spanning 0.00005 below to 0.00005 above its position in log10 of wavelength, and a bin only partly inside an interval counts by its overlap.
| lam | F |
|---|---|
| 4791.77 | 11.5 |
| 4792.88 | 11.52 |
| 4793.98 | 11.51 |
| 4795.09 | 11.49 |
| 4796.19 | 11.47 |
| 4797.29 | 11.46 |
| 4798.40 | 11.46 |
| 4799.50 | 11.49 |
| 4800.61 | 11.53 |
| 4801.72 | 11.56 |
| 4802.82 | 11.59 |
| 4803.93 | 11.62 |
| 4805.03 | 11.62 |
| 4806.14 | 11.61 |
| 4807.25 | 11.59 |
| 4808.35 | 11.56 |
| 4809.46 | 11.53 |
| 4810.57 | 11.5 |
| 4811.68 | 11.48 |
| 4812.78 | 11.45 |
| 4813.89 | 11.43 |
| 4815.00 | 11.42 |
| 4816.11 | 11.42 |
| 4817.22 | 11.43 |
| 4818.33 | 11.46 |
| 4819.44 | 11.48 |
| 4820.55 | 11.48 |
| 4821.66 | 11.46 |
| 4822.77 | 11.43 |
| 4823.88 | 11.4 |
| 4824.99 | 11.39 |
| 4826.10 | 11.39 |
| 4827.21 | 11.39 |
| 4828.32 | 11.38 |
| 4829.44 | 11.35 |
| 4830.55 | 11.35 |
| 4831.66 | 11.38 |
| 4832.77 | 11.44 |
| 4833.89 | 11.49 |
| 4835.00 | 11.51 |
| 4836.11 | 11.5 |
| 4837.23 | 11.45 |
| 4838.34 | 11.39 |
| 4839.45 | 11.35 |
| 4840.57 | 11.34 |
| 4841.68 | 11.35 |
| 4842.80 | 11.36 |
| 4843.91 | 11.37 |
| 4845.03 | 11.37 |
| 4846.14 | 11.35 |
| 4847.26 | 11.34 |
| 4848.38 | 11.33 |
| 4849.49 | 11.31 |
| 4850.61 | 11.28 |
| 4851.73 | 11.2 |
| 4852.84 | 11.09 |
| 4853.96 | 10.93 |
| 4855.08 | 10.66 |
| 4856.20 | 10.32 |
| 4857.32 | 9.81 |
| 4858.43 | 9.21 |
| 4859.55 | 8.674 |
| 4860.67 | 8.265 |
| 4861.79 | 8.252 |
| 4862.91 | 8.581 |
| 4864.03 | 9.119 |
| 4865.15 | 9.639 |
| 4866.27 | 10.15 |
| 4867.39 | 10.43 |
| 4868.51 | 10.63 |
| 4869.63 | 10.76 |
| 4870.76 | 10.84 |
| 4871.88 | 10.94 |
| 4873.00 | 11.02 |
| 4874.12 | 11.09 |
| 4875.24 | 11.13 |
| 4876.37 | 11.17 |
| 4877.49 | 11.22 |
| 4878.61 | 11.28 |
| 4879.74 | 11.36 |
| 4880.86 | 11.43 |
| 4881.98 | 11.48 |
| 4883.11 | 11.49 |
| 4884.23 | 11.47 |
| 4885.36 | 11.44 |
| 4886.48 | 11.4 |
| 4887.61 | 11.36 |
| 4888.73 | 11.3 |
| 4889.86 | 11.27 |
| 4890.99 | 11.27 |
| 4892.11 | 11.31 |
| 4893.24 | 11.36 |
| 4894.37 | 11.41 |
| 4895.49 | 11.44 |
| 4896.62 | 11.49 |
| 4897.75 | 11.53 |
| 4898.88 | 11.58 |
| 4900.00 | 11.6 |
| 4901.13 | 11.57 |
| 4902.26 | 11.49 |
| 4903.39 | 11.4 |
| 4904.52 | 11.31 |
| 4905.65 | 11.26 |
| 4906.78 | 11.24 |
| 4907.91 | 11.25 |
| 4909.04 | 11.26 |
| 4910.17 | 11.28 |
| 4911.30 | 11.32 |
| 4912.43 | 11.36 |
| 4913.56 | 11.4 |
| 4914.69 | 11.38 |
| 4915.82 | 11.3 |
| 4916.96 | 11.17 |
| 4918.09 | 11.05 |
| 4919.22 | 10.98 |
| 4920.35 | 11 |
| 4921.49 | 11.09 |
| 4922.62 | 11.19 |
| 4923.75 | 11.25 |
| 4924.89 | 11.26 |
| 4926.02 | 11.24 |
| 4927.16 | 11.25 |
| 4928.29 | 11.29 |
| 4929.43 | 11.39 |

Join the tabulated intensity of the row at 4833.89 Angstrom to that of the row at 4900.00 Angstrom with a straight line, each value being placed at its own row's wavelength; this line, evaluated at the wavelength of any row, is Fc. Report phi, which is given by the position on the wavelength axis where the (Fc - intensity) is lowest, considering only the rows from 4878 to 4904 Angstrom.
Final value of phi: 4900.00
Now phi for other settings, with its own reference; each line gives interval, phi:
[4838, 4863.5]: 4838.34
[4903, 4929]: 4903.39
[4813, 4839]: 4835.00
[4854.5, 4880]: 4879.74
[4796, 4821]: 4803.93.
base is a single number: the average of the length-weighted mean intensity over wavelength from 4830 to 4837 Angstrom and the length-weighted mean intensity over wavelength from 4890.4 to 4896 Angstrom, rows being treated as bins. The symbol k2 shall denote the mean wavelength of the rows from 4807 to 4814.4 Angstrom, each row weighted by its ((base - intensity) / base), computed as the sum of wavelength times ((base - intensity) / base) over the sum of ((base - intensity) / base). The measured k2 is 4809.4 Angstrom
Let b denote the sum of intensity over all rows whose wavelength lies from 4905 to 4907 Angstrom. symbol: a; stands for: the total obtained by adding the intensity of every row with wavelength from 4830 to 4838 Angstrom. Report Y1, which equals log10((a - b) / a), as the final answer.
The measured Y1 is -0.14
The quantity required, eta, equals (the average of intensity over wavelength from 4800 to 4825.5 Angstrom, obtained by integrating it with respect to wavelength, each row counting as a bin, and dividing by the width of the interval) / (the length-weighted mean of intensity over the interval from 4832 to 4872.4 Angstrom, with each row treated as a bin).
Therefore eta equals 1.08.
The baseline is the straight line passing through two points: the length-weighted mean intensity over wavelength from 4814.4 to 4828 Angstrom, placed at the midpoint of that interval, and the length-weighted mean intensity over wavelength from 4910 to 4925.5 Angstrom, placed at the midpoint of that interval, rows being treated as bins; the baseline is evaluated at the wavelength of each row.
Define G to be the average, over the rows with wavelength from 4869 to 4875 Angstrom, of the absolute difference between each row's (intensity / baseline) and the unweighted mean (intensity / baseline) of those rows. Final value 0.009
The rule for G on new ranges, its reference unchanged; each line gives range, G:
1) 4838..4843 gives 0.001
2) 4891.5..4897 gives 0.005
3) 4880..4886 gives 0.002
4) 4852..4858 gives 0.035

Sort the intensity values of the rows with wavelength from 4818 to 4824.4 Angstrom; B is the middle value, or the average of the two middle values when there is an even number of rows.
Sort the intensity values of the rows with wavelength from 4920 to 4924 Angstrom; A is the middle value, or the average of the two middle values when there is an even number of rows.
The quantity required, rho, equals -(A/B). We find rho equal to -0.97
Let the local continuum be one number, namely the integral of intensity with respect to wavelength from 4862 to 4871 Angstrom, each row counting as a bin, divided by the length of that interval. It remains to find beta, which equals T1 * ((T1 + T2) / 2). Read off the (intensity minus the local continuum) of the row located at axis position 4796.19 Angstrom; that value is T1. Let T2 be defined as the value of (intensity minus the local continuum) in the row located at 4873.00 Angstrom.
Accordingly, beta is 2.1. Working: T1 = 1.56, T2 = 1.1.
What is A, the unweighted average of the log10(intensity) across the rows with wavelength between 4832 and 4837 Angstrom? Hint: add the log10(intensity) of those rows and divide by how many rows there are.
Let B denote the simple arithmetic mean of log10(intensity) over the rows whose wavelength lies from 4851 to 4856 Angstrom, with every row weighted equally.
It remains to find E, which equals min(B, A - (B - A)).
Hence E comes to 1.04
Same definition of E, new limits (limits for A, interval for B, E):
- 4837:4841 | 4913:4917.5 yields 1.05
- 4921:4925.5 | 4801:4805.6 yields 1.03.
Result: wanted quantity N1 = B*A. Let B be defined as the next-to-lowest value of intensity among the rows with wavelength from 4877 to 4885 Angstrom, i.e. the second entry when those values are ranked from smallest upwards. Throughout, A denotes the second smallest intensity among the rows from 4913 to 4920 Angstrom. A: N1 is 125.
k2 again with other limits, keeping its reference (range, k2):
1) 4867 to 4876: 4870.3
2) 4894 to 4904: 4899.3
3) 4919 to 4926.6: 4921.7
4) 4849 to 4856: 4853.6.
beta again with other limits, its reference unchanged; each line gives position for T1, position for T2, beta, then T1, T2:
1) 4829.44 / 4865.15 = 0.8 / 1.44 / -0.3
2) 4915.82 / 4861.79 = -0.2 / 1.39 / -1.7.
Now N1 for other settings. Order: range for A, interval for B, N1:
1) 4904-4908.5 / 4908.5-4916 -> 127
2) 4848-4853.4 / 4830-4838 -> 127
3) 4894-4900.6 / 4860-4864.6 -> 95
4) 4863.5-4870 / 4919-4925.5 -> 106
